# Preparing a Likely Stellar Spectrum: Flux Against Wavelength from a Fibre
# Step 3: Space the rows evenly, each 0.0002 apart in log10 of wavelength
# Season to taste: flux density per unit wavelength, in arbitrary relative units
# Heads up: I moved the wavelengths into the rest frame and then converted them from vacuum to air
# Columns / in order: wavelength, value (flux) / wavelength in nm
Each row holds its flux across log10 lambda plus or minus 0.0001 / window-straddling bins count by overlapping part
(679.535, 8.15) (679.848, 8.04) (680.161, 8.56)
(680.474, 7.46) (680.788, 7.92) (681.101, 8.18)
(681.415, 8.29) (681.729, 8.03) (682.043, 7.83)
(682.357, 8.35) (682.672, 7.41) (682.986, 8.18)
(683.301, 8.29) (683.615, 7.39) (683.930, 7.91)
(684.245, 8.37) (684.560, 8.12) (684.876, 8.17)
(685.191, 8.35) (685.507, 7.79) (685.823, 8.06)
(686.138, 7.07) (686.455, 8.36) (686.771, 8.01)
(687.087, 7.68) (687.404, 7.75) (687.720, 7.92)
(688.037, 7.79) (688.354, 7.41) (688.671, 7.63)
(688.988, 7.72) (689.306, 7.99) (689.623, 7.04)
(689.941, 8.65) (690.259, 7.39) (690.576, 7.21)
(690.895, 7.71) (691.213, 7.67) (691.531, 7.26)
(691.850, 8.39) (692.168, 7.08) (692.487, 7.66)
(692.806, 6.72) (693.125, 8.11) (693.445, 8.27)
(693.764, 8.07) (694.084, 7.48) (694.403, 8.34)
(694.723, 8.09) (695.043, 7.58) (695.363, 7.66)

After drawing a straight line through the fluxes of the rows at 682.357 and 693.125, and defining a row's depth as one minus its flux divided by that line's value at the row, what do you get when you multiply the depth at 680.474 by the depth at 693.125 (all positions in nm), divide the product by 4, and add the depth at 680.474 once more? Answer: 0.11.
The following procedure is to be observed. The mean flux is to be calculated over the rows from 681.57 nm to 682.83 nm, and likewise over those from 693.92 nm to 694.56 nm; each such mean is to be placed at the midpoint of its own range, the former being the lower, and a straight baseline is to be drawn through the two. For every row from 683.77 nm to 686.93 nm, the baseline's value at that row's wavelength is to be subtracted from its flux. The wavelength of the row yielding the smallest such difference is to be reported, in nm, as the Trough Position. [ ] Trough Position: 686.138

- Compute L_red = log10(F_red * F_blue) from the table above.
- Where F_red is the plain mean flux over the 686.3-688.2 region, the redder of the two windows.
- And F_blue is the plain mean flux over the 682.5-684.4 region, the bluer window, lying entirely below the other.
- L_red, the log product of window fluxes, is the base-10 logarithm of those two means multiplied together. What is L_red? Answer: 1.80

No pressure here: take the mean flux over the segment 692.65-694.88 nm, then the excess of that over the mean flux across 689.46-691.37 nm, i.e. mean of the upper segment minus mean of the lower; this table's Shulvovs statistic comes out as 0.26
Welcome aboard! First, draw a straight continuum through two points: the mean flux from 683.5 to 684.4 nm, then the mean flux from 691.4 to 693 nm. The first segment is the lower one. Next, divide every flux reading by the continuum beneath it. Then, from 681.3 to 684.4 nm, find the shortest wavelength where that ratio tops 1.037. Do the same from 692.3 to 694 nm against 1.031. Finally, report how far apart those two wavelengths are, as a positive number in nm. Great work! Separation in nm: 10.13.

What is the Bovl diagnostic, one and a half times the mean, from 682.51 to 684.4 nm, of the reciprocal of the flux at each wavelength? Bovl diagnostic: 0.190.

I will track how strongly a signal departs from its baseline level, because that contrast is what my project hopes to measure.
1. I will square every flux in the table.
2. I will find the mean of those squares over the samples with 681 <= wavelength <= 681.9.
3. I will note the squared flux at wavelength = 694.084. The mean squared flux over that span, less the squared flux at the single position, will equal 11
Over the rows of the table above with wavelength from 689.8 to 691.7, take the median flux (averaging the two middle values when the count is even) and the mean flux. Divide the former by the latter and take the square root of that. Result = 0.99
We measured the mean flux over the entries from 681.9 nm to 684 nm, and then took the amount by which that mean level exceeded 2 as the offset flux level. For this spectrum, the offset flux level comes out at 5.91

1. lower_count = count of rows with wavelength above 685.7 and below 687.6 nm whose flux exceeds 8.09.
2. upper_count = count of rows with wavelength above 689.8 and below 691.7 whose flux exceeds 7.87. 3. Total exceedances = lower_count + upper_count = 2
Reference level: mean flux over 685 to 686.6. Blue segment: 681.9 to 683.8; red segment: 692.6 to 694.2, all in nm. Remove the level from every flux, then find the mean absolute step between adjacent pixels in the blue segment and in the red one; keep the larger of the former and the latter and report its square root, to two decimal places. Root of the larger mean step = 0.80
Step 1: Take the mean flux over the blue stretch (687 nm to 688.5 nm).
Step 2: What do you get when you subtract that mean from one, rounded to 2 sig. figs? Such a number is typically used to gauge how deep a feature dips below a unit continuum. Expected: -6.7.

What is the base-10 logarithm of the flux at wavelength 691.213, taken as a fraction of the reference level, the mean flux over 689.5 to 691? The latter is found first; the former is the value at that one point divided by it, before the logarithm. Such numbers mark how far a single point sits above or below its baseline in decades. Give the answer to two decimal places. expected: 0.00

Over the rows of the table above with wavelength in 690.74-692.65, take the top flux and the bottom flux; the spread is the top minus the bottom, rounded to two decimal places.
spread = 1.31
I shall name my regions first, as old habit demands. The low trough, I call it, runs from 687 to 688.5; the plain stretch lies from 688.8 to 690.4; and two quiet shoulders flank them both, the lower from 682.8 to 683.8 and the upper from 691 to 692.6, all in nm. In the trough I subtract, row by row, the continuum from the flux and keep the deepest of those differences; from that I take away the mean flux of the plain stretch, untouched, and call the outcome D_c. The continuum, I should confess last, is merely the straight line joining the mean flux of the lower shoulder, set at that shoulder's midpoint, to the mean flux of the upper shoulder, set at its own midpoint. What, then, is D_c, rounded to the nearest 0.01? -8.10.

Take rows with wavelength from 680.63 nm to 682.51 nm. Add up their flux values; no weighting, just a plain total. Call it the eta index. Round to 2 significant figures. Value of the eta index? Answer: 49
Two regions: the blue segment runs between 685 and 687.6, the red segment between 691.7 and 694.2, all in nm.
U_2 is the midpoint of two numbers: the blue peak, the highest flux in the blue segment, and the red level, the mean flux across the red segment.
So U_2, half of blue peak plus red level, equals 8.04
